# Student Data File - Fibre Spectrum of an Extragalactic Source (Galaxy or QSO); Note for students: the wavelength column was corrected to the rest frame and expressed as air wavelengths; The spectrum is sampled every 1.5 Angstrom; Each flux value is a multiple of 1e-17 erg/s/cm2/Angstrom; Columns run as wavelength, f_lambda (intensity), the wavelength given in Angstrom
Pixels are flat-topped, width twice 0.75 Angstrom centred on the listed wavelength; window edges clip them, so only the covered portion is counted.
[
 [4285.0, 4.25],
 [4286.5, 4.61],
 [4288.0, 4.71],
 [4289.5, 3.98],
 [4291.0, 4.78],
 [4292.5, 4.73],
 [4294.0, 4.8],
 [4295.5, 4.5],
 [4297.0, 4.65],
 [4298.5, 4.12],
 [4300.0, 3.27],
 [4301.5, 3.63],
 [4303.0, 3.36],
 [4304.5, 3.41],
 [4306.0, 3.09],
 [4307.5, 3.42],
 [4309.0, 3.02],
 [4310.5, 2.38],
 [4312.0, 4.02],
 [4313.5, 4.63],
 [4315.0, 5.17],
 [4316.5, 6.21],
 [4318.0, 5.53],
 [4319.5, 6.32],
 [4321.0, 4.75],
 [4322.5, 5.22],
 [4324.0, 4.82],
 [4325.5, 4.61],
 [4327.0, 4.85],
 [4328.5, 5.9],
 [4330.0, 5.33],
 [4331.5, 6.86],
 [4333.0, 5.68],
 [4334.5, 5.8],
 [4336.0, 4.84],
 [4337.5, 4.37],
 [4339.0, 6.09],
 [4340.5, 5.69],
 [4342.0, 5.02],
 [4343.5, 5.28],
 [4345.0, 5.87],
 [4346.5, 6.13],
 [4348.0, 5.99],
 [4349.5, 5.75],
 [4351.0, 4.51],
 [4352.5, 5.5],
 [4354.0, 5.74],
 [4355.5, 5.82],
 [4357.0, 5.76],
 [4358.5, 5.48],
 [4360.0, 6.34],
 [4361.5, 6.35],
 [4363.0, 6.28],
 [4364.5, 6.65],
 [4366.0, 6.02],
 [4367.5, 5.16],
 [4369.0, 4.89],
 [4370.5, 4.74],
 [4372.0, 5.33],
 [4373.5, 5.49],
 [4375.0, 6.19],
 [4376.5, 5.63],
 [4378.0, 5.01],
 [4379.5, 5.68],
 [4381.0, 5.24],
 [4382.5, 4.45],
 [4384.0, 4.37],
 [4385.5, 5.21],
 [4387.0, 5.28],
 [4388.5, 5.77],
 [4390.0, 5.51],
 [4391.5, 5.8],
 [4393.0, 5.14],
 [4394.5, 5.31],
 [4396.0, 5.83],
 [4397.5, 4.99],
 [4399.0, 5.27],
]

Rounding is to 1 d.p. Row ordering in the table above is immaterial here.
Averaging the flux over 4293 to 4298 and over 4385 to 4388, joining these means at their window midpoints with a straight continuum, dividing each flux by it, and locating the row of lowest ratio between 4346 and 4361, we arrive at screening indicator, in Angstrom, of 4351.0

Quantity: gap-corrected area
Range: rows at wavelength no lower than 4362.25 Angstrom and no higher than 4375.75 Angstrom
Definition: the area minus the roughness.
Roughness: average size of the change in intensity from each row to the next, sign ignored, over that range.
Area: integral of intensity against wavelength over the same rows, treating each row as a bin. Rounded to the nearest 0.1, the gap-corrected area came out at 75.7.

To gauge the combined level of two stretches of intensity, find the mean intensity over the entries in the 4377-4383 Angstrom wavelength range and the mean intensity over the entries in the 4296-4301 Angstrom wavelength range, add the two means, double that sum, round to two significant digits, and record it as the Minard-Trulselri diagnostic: 18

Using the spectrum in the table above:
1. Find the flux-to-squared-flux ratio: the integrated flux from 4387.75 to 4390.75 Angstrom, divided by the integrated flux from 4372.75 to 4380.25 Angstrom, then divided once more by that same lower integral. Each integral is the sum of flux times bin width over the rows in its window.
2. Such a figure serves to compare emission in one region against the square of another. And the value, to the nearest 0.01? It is 0.01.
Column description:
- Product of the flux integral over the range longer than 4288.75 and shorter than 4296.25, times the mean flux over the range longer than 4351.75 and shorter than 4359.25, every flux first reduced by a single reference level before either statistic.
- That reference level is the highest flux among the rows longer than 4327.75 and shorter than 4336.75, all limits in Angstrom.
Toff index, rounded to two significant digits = 21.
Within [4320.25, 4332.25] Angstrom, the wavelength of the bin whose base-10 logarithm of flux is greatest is 4331.5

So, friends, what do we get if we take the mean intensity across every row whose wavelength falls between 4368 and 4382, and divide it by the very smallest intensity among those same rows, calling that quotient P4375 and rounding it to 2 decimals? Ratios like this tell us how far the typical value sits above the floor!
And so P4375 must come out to 1.13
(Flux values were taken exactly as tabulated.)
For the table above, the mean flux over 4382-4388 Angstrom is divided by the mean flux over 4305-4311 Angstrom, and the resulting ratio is 1.62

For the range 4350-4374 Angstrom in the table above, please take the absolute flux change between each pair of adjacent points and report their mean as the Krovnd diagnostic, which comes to 0.37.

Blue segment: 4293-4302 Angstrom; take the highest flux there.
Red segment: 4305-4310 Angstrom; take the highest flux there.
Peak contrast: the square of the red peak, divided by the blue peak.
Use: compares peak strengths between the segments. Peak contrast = 2.4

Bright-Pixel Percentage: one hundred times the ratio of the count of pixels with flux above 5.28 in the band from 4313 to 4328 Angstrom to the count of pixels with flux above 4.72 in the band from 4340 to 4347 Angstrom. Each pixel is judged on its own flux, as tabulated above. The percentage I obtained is 60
